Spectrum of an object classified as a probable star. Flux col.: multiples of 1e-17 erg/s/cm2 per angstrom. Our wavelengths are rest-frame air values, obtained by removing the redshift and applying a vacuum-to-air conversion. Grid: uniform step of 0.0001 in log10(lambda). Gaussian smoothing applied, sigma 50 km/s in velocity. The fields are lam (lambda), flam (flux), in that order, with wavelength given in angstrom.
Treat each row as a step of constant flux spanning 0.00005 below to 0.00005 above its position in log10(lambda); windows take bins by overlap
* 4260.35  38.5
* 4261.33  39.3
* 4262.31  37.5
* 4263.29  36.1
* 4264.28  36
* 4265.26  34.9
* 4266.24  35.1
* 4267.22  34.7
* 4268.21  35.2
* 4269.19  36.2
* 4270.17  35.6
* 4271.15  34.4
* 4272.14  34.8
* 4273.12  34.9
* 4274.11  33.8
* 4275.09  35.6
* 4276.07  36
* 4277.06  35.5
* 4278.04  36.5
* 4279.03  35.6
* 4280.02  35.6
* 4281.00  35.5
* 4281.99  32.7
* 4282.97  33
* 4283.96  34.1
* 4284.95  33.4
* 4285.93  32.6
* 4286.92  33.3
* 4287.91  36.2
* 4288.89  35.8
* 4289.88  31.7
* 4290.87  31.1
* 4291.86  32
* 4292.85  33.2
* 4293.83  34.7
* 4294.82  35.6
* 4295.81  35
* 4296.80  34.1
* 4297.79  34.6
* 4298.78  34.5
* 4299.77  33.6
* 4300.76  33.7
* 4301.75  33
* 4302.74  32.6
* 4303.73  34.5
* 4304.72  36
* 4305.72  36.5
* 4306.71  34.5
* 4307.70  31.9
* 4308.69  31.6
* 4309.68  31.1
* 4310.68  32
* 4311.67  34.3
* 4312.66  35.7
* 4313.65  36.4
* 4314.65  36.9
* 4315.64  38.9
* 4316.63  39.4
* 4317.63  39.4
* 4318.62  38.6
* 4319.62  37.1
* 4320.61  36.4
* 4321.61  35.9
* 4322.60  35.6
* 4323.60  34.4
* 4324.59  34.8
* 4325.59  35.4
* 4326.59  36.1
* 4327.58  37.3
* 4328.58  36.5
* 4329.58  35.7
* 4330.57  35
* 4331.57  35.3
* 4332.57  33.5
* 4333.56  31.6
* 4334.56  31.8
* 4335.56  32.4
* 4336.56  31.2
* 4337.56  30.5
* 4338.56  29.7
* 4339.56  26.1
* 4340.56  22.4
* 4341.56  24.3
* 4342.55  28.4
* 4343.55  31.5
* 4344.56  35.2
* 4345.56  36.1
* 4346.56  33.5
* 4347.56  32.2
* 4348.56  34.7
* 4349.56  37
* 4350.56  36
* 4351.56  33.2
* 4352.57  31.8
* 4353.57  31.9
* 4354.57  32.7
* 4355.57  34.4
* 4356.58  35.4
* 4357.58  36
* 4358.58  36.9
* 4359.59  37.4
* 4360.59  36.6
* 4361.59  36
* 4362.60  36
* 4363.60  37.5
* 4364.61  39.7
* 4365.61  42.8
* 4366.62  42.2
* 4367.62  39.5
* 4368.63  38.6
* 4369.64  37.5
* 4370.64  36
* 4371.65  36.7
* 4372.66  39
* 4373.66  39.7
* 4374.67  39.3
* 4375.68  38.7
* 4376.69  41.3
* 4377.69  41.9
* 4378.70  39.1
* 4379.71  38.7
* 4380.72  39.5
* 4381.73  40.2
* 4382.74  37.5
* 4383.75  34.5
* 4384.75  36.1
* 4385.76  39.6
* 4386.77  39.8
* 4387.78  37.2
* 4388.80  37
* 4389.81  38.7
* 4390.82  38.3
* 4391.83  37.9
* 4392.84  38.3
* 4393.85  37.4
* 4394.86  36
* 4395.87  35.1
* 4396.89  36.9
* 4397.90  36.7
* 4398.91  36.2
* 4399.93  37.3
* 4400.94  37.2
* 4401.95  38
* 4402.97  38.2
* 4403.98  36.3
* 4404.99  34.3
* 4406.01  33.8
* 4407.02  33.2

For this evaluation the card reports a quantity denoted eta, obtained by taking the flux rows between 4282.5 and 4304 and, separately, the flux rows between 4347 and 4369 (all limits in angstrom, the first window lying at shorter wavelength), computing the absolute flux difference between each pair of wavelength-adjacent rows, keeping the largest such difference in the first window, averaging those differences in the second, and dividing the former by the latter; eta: 3.1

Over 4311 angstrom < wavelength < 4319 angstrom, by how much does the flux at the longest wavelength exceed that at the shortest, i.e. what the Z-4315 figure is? 4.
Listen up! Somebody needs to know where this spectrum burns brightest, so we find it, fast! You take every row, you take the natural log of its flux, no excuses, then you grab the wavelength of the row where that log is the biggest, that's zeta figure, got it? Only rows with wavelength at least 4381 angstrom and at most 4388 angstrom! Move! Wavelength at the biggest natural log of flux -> 4381.73 angstrom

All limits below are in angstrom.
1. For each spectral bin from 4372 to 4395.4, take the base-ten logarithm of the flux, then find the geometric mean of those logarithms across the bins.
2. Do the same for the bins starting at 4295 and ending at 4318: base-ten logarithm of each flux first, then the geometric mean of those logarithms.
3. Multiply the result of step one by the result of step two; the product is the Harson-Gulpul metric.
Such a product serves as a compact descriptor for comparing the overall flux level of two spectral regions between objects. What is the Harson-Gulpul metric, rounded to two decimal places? 2.44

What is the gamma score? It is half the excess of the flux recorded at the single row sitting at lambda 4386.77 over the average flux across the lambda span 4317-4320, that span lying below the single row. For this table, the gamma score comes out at 0.7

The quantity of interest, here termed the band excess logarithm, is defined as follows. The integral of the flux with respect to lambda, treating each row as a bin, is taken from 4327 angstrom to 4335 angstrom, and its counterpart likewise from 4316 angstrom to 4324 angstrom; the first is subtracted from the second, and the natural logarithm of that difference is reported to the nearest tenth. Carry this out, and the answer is 3.0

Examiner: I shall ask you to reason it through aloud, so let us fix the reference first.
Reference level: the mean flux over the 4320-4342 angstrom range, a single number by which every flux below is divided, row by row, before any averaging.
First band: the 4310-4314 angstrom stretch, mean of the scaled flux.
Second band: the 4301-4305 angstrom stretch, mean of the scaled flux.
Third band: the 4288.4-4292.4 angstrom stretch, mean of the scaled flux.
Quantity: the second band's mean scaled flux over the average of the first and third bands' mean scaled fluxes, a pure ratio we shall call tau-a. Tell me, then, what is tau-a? 1.01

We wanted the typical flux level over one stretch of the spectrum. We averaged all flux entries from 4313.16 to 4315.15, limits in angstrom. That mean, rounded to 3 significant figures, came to 36.6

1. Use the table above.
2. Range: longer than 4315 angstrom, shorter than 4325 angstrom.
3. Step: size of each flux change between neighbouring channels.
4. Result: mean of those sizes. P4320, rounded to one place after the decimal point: 0.7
